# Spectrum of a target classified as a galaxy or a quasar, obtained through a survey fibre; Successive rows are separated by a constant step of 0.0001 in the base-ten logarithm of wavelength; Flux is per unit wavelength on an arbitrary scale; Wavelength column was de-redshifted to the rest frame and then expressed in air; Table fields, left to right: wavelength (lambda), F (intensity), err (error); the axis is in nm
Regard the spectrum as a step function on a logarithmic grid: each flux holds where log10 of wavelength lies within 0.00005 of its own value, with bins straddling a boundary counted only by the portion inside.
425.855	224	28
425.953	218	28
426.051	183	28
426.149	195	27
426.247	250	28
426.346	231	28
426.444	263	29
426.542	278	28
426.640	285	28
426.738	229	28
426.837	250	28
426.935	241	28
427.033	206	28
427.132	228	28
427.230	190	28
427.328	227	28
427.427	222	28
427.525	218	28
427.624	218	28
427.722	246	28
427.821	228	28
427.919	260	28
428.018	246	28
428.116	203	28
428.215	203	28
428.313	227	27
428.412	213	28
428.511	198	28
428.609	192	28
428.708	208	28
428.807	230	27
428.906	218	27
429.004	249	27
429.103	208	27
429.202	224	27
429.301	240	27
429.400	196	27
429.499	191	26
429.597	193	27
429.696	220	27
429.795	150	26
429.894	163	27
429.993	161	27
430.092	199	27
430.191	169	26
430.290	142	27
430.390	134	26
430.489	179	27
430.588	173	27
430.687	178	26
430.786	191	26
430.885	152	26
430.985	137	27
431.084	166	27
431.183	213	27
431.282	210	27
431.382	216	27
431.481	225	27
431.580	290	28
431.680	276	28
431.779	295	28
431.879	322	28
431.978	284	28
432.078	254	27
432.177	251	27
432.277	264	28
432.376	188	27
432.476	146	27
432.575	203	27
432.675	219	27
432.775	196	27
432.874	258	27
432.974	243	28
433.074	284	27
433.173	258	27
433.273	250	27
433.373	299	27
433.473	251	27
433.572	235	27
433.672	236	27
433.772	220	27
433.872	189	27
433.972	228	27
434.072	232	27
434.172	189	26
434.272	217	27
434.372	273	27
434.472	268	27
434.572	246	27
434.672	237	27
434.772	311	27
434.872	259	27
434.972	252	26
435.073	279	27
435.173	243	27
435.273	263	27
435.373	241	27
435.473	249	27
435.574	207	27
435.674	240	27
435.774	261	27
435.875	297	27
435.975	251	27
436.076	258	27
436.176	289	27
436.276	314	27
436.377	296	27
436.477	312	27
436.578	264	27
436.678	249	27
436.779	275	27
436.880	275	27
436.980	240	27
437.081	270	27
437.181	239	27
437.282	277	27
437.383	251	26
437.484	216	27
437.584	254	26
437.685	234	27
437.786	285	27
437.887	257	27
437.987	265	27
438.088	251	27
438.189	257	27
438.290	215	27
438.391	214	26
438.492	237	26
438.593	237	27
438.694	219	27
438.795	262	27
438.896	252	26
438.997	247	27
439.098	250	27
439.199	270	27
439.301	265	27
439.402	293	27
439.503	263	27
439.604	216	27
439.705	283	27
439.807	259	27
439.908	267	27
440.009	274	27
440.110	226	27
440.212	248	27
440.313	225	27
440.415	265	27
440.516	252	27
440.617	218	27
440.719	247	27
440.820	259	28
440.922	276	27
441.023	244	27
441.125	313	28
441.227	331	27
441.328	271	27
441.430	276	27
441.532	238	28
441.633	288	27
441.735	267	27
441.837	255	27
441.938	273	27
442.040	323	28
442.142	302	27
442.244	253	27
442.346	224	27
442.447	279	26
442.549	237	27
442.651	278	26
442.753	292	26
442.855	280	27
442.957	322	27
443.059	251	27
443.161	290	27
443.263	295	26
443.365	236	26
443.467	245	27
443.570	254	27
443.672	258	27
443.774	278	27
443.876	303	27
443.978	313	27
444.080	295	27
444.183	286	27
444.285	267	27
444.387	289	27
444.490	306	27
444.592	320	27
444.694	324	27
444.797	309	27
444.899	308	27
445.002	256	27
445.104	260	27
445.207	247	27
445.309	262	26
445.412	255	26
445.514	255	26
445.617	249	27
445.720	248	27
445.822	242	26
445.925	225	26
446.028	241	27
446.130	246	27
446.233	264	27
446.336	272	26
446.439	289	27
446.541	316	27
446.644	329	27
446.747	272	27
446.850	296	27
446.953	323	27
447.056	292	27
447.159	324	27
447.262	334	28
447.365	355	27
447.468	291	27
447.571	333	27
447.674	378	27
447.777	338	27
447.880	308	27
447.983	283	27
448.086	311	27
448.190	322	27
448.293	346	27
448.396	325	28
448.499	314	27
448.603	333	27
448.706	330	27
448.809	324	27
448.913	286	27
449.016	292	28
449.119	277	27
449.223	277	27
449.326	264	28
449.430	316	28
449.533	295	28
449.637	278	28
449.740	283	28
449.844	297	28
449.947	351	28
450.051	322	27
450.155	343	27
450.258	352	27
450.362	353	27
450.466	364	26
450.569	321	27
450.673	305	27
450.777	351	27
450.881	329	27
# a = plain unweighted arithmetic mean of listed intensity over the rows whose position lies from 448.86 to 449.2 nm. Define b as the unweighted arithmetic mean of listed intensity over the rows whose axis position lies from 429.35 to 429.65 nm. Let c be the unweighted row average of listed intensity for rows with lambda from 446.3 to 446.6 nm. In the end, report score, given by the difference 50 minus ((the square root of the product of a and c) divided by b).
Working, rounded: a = 285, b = 193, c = 292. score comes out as 48.5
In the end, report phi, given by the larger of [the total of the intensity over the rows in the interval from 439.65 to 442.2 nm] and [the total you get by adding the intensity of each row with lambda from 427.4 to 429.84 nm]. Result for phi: 6680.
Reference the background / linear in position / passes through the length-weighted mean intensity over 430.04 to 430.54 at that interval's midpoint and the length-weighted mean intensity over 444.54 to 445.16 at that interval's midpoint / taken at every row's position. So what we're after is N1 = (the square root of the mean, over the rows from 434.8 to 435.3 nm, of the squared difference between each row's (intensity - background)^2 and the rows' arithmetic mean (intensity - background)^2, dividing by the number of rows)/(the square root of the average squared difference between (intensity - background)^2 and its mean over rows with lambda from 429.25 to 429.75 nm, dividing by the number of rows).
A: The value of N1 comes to 0.6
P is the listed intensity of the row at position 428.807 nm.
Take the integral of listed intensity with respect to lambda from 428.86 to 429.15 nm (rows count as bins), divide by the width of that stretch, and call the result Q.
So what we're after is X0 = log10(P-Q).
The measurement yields 0.6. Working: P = 230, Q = 226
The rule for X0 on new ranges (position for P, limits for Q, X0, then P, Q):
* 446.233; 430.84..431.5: 1.9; 264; 187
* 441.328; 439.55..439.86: 1.3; 271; 253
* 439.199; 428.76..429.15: 1.6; 270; 227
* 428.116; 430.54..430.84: 1.4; 203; 181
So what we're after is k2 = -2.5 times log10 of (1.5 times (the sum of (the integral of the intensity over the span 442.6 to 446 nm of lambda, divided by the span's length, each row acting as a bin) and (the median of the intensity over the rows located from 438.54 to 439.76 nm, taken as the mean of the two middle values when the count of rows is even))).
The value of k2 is -7.26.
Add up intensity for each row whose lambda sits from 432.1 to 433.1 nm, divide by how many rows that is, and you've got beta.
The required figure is 225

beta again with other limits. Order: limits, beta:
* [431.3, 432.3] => 268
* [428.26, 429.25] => 217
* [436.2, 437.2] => 273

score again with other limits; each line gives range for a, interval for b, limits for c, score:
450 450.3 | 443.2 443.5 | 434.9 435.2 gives 48.9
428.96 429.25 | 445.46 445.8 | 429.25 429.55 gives 49.1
